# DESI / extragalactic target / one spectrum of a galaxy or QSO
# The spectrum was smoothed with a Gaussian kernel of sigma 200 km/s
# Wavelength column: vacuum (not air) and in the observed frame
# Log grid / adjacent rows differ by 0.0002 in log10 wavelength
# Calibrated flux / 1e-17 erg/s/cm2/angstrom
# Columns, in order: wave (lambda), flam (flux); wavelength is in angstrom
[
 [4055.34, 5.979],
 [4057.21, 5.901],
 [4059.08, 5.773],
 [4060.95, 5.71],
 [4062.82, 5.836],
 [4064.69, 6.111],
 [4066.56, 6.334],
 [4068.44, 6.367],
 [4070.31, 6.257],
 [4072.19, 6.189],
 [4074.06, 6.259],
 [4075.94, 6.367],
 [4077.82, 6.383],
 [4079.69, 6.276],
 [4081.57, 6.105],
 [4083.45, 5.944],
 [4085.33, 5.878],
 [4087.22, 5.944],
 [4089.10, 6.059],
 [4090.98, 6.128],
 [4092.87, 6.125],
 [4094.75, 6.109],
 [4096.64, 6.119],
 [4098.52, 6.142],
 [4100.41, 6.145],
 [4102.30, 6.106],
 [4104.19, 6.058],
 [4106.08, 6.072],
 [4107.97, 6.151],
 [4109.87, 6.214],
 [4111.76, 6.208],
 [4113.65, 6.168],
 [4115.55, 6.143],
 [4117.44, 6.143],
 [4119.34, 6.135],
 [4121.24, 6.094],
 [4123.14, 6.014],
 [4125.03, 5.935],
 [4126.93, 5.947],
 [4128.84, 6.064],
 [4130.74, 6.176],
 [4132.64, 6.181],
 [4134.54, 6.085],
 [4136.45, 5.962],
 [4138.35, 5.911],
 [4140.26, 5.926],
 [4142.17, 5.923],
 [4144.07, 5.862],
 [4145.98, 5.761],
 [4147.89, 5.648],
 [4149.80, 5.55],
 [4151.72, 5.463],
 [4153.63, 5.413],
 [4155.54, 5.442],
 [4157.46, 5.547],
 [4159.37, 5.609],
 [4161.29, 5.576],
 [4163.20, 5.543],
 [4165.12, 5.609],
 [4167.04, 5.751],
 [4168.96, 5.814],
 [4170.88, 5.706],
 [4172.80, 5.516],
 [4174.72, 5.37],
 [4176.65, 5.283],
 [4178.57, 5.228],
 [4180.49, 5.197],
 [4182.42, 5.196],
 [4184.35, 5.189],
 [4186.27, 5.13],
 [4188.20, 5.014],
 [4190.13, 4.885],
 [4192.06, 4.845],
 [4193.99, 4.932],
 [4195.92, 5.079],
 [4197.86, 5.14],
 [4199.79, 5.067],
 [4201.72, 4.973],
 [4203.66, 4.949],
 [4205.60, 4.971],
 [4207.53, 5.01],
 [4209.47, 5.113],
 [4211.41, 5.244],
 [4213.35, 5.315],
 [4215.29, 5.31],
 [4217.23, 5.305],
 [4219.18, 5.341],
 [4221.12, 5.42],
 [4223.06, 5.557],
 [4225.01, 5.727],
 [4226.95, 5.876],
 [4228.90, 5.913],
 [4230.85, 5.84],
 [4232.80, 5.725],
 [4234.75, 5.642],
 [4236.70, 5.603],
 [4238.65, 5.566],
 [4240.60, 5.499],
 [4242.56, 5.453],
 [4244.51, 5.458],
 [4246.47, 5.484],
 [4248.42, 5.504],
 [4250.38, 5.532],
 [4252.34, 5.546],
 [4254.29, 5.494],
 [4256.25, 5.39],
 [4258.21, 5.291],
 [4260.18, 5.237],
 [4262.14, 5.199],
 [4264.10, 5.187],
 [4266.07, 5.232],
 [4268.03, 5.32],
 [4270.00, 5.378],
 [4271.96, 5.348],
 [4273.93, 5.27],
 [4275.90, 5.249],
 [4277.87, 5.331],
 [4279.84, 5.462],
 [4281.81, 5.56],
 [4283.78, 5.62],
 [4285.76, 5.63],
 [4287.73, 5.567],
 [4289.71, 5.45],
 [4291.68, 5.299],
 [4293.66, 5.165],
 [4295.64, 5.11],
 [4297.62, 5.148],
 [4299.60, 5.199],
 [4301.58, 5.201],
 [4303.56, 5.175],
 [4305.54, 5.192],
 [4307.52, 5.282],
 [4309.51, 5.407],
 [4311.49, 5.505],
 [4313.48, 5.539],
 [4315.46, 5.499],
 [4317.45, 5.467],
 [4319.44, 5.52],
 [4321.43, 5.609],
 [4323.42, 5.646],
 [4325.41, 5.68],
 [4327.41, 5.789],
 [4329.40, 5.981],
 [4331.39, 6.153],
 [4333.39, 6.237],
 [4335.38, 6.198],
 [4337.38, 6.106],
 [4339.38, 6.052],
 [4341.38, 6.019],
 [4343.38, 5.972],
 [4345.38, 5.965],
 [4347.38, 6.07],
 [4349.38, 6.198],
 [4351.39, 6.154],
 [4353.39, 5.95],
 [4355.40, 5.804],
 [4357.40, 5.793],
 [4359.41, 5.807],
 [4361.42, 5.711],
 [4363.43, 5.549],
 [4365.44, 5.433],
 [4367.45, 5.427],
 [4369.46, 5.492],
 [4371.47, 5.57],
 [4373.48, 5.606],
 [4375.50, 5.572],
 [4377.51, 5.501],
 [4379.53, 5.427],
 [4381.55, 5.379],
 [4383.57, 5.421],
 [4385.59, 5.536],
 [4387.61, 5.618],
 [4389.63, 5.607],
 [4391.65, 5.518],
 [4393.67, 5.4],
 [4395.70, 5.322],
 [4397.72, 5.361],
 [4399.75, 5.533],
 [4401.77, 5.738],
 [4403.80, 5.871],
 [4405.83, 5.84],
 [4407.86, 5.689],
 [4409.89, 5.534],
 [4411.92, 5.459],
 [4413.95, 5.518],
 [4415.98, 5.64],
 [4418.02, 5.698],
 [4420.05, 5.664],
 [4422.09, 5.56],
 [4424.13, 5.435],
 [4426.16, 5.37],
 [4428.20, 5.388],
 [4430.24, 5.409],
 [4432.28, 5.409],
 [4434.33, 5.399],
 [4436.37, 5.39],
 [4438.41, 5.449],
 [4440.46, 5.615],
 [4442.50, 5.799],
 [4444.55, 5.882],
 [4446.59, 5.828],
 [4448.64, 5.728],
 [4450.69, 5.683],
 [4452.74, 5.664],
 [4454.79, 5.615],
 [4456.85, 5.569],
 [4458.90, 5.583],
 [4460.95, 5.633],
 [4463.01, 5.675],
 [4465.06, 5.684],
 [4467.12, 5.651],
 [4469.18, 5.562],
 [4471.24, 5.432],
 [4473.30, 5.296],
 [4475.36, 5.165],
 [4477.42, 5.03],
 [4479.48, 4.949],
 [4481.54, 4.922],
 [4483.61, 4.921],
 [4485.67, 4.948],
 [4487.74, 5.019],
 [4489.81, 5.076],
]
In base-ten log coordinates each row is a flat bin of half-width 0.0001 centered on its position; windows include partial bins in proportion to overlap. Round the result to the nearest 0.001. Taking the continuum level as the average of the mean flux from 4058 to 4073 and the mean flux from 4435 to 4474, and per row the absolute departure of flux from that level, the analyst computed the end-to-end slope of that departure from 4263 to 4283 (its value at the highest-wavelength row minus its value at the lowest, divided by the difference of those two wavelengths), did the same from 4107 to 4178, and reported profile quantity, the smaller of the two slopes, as -0.021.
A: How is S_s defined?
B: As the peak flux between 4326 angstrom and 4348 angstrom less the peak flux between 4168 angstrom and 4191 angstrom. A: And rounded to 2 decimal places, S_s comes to 0.42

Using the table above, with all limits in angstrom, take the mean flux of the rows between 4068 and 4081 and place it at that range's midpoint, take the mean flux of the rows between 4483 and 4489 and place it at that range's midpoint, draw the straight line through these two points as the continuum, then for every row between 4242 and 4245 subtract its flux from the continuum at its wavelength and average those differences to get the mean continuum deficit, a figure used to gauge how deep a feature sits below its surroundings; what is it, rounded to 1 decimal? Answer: 0.3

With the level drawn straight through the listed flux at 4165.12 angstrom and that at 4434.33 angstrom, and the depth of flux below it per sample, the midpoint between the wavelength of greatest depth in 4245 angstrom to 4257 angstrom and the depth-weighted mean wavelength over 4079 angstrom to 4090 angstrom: 4170.0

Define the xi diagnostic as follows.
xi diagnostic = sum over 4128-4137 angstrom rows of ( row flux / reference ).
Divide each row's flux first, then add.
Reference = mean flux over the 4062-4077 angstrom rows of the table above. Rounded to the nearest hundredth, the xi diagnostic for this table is 4.90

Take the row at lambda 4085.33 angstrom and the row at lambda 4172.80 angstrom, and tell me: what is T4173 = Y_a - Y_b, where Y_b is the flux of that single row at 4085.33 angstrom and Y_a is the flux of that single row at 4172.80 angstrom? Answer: -0.4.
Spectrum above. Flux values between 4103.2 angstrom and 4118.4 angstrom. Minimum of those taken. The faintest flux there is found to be 6.058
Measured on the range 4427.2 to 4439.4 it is 5.388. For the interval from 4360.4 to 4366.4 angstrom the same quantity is 5.433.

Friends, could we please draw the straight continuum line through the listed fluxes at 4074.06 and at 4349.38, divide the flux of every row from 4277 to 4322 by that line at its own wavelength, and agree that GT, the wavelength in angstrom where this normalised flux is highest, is 4285.76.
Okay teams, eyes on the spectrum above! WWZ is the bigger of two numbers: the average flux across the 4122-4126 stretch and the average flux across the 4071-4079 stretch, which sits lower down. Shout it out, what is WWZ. 6.3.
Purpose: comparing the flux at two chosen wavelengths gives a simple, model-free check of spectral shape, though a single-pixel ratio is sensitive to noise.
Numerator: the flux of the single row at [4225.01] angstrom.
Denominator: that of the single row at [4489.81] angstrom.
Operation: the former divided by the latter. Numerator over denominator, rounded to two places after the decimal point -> 1.13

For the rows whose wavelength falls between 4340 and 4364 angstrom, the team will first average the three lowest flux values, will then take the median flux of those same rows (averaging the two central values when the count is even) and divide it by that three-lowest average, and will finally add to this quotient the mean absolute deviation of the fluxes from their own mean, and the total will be 1.20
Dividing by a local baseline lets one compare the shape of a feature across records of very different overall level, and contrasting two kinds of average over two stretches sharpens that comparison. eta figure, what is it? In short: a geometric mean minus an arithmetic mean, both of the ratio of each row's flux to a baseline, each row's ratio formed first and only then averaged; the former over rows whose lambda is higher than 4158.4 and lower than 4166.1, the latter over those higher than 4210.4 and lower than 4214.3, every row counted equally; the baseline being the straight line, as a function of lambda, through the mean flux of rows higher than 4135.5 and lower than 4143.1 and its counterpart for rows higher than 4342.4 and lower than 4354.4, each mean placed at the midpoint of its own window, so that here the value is 0.056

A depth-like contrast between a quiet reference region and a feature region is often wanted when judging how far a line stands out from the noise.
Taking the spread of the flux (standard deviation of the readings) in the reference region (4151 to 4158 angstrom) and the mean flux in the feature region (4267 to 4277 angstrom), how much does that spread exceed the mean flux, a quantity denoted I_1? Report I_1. -5.26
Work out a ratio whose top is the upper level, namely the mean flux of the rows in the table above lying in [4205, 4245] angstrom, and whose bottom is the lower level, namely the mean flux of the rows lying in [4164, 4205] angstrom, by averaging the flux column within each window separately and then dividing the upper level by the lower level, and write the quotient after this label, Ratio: 1.05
